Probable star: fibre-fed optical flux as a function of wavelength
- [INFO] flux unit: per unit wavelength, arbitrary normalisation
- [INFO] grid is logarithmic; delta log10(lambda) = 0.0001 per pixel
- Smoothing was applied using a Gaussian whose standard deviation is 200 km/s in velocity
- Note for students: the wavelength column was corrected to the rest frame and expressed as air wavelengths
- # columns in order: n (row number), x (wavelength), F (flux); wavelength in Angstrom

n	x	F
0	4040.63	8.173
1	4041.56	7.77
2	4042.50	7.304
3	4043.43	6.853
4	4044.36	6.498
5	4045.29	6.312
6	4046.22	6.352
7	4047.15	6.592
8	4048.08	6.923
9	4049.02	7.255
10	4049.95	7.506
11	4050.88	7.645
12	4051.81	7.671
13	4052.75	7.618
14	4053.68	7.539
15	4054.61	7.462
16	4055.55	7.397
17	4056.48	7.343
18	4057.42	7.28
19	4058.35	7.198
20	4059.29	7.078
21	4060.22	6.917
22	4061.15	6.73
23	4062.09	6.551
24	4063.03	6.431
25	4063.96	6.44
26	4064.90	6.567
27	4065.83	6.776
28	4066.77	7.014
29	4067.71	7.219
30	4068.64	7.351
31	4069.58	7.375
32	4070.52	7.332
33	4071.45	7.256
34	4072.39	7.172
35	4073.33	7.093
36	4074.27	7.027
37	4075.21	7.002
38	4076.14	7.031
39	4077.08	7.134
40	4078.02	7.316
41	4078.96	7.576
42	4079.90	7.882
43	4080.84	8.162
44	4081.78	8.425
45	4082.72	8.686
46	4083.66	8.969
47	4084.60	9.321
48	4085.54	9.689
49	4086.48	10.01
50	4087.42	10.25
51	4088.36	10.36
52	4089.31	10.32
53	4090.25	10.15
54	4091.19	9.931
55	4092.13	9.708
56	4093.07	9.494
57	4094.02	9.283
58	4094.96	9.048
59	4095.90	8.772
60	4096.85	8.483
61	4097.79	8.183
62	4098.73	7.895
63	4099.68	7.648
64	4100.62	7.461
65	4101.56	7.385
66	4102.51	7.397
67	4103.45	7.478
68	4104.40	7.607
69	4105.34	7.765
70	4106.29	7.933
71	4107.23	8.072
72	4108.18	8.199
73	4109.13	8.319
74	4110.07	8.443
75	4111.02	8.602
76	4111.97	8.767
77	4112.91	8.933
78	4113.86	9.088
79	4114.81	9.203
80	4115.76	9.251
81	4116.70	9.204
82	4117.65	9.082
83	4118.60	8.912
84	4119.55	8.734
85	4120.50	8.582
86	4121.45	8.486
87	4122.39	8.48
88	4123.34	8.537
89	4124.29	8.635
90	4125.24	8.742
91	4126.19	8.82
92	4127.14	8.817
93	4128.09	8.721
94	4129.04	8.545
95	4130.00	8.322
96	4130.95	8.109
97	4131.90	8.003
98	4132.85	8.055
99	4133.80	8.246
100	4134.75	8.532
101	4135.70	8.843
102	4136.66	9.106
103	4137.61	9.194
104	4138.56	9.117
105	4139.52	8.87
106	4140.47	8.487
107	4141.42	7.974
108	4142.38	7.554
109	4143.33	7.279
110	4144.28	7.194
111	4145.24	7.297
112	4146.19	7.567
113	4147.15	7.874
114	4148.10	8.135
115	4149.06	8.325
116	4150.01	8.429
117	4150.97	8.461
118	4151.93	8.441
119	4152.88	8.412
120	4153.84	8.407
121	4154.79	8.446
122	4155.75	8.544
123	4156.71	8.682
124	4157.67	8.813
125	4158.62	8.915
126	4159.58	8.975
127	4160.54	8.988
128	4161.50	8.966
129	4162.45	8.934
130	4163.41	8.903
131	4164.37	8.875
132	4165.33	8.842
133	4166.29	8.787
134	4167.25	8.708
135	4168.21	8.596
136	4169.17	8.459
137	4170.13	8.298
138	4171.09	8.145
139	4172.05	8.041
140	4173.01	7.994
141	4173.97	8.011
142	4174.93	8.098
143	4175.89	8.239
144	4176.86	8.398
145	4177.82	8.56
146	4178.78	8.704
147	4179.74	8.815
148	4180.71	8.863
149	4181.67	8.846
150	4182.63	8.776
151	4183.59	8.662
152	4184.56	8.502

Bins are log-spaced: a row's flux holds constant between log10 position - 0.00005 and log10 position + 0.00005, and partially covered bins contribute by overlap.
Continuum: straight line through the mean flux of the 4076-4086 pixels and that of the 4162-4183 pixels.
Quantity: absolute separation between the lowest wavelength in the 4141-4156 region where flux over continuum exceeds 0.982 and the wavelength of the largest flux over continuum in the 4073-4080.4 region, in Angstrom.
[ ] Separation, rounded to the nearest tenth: 69.2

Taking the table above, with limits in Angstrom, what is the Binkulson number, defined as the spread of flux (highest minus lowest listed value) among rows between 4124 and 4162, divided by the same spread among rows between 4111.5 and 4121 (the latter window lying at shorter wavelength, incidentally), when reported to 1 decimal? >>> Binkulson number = 3.0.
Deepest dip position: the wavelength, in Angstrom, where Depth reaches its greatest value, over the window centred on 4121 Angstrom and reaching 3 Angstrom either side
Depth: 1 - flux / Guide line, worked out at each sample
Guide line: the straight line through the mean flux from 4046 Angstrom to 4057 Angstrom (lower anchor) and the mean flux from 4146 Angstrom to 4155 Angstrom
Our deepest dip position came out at 4122.39 Angstrom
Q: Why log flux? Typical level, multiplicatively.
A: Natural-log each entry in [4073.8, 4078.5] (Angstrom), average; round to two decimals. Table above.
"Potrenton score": 1.96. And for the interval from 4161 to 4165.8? 2.19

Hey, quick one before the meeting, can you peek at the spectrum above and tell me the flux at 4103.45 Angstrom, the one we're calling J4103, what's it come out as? 7.478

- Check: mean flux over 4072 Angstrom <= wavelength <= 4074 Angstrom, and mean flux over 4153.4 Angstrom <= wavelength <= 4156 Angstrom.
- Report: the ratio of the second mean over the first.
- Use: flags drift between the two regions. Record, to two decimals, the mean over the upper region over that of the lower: 1.19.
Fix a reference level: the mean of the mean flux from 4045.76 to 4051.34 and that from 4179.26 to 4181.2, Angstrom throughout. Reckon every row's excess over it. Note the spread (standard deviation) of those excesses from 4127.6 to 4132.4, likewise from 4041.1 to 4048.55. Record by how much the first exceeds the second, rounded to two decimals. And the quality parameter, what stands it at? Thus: -0.21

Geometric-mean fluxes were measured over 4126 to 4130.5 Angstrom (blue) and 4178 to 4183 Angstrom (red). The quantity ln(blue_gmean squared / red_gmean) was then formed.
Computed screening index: 2.14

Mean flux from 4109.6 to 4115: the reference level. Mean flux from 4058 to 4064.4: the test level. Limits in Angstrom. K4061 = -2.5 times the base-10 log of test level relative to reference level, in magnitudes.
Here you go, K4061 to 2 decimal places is 0.29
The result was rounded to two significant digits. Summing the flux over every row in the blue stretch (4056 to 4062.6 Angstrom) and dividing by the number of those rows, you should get 7.0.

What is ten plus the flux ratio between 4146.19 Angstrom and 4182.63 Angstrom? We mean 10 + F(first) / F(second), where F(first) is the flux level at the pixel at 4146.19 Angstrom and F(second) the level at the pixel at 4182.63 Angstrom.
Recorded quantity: 10.86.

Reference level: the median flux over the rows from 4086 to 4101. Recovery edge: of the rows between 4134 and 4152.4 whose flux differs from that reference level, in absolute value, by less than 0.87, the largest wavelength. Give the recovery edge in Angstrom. 4139.52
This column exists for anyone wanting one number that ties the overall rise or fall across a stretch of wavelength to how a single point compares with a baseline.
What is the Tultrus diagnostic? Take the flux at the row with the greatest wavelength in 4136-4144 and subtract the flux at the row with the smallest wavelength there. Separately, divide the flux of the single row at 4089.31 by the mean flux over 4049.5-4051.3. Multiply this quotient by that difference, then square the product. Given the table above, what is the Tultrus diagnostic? 6.2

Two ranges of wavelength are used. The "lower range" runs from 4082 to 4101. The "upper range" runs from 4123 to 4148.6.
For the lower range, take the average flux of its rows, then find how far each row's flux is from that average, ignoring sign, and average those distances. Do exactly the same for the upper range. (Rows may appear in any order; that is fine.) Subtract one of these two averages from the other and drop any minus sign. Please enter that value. 0.27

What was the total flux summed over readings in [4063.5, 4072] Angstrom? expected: 63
